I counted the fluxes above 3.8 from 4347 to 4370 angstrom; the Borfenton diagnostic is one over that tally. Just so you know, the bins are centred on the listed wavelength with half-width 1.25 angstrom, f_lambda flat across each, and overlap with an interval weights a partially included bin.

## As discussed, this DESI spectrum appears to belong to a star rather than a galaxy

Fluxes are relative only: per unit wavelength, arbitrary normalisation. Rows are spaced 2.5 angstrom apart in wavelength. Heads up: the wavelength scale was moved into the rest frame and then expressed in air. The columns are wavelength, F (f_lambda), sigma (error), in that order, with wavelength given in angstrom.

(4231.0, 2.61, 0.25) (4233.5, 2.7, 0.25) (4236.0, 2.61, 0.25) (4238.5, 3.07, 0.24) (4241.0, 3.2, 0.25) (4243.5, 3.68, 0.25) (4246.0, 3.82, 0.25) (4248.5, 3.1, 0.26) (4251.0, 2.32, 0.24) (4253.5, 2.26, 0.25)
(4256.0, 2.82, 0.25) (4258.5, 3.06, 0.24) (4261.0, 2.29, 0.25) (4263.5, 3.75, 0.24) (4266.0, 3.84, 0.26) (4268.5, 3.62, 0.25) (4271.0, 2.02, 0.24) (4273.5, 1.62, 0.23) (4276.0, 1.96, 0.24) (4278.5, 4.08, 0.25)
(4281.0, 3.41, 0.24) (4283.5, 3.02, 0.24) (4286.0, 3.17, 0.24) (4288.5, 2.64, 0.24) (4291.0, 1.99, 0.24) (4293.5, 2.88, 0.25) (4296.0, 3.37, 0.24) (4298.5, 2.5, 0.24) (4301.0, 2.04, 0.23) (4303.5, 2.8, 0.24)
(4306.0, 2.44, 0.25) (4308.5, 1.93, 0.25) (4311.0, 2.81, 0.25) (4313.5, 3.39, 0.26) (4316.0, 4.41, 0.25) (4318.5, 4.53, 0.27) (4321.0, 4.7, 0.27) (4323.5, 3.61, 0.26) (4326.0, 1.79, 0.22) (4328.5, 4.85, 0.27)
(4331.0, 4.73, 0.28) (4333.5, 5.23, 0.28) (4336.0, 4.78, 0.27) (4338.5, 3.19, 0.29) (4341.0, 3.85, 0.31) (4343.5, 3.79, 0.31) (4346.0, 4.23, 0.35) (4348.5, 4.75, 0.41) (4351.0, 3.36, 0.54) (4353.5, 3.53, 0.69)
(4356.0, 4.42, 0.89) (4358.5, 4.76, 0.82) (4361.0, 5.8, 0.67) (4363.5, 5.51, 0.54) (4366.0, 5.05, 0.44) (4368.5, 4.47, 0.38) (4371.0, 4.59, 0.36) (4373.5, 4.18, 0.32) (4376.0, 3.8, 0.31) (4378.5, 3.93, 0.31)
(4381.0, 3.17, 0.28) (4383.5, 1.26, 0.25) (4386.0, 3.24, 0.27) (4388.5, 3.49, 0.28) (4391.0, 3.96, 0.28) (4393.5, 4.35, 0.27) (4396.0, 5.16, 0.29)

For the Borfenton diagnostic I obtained 0.14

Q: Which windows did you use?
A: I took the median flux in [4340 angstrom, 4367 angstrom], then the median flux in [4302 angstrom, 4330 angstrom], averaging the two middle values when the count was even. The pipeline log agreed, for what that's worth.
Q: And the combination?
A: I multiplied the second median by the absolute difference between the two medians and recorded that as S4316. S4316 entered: 3.5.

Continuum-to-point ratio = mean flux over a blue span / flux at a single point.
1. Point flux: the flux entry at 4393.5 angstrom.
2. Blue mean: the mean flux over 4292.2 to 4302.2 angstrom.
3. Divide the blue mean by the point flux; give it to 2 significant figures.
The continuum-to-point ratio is 0.62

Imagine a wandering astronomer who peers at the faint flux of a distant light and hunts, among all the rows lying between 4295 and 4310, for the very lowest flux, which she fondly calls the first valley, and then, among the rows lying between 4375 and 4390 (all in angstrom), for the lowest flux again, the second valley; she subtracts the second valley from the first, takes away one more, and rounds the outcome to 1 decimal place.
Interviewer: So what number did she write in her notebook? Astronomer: -0.3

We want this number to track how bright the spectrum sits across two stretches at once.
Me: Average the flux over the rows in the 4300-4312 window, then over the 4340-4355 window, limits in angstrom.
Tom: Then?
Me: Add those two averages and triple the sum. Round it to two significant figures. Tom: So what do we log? 19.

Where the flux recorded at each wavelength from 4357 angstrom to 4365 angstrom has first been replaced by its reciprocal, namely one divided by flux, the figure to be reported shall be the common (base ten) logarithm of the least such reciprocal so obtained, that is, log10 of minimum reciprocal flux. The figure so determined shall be -0.76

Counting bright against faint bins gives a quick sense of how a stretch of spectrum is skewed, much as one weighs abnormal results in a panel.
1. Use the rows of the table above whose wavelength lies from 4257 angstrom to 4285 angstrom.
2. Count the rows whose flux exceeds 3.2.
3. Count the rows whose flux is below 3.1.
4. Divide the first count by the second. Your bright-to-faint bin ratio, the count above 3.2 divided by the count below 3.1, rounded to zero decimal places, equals 1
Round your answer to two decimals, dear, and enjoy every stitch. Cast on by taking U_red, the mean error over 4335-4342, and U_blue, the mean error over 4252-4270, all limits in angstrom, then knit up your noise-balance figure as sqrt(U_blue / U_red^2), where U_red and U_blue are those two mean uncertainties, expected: 1.72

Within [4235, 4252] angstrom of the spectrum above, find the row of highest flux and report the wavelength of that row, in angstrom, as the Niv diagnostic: 4246.0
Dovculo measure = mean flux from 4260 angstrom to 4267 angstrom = 3.3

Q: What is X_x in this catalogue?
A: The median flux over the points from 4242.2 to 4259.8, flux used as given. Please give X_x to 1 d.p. 3.1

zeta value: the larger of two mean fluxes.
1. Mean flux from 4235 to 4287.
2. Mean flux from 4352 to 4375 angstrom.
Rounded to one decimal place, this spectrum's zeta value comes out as 4.7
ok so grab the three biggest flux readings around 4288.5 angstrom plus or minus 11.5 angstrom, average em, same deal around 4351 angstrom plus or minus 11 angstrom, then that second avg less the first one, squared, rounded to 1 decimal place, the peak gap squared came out 2.2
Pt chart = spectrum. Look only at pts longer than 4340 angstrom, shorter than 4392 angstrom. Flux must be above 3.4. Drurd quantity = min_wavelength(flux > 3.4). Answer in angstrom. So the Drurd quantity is 4341.0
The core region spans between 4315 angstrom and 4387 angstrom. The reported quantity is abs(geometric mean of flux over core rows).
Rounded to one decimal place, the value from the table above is 4.0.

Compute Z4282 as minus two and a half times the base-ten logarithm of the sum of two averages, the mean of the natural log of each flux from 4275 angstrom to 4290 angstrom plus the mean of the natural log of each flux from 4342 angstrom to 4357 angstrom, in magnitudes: -0.98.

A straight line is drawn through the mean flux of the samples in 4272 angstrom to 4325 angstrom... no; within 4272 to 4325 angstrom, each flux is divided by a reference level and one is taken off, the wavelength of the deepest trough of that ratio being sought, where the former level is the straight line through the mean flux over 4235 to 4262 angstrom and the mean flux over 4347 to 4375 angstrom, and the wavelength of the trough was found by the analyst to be 4273.5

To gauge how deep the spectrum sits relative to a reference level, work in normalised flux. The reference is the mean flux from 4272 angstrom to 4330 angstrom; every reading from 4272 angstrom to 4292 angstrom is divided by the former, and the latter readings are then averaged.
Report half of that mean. 0.450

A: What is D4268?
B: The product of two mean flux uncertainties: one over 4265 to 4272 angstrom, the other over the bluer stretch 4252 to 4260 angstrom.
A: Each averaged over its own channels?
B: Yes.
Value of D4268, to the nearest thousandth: 0.062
